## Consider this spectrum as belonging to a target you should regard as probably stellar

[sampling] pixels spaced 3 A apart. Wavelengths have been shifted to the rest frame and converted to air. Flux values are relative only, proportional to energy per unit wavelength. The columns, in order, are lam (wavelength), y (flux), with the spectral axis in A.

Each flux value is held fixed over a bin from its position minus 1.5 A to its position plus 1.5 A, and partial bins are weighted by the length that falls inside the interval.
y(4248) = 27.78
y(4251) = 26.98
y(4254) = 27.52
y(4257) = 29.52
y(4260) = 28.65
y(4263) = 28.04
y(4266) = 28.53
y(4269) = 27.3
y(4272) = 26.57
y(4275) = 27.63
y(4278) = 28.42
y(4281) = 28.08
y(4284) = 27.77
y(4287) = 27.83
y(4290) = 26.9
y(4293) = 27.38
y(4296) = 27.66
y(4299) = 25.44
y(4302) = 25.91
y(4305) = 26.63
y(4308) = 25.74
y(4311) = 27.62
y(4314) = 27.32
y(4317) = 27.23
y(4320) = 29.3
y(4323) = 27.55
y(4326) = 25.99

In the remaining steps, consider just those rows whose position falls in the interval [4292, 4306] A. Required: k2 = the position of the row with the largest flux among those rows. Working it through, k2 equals 4296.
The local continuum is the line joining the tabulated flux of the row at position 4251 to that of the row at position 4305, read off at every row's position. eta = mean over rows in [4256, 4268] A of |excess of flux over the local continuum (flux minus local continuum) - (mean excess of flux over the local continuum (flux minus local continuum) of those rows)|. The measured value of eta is 0.40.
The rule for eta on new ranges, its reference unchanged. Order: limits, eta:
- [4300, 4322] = 0.90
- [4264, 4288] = 0.47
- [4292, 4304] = 0.90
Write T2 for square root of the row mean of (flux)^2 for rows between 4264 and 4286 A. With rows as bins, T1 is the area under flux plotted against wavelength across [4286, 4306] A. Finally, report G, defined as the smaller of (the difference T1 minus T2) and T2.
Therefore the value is 27.8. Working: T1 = 536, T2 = 27.8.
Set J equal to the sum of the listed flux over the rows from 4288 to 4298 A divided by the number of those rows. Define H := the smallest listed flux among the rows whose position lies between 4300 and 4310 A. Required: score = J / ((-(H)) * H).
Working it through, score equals -0.0412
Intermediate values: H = 25.74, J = 27.3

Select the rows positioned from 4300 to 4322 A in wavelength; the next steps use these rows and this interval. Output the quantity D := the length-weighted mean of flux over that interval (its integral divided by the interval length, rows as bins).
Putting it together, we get 27.1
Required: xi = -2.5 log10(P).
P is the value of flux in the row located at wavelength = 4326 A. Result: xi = -3.54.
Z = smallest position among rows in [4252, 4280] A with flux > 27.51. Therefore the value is 4254 A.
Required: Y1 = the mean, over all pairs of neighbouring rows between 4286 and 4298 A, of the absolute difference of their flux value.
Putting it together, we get 0.56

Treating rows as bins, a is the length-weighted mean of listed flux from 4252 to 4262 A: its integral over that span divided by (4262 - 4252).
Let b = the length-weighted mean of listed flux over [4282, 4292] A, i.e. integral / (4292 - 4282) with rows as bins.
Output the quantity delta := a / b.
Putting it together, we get 1.03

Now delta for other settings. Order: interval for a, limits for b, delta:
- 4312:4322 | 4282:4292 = 1.01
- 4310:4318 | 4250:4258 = 0.98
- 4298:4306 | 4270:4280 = 0.94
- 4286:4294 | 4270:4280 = 0.99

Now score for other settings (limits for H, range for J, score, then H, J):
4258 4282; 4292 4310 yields -0.0375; 26.57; 26.5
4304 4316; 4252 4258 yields -0.0430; 25.74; 28.5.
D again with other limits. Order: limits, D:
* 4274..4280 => 28.1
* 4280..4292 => 27.6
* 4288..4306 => 26.7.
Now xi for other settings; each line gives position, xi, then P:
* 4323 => -3.60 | 27.55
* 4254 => -3.60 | 27.52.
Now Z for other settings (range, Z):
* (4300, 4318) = 4311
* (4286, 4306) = 4287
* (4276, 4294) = 4278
